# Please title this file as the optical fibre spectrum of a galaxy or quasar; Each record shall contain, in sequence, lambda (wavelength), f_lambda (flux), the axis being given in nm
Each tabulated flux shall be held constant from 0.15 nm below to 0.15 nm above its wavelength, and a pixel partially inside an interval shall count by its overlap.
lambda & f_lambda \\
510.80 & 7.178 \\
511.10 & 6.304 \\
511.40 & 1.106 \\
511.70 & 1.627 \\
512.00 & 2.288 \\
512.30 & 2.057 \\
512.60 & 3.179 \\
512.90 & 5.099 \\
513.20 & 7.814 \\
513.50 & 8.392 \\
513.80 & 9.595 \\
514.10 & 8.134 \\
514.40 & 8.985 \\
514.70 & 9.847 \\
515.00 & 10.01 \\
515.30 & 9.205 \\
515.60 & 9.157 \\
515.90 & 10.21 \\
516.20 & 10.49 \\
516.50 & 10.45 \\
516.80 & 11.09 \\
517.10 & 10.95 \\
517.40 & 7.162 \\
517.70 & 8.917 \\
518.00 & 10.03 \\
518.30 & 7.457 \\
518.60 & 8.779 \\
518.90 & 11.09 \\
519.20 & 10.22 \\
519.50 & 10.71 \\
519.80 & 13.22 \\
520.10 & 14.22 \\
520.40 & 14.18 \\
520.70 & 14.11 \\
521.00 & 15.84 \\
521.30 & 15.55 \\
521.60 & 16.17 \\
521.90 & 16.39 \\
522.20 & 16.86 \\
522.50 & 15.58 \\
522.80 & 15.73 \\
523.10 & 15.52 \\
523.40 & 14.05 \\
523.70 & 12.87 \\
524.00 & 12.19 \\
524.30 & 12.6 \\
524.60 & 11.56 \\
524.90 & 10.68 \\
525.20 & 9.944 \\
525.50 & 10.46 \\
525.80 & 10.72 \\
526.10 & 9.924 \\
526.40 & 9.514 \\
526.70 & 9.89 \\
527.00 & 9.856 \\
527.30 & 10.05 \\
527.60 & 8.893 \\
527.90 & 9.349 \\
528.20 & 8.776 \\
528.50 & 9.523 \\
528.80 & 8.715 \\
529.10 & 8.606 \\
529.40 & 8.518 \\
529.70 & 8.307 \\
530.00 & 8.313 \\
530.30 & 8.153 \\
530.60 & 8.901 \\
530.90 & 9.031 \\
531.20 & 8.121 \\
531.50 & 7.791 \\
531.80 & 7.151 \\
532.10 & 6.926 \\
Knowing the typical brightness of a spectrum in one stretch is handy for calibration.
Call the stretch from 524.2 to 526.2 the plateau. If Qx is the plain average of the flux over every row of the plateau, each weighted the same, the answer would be 10.8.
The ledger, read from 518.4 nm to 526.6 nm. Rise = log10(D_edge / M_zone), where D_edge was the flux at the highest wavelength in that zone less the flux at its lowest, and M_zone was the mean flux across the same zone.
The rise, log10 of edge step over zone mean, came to -1.2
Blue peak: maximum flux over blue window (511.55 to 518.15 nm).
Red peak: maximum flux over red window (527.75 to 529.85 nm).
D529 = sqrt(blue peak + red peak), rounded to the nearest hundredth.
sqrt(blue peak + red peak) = 4.54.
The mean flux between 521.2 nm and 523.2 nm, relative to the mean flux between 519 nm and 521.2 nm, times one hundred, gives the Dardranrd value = 121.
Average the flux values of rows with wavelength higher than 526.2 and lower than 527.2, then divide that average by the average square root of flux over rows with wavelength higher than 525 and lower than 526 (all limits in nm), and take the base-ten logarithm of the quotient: 0.5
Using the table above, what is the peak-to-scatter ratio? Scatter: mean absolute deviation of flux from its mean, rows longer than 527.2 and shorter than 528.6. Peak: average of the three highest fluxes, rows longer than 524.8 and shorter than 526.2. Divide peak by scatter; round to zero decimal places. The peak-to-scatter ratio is 27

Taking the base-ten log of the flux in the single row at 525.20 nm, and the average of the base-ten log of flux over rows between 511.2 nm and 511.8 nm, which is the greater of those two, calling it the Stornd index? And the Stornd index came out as 1.00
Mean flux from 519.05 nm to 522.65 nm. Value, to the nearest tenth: 14.4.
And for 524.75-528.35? 9.8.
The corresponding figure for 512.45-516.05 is 8.3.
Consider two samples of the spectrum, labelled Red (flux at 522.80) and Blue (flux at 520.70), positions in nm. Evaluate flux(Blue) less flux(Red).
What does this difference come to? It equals -1.6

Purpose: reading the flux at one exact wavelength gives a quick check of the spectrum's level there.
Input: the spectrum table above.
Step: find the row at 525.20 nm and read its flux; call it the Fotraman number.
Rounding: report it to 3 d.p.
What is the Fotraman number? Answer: 9.944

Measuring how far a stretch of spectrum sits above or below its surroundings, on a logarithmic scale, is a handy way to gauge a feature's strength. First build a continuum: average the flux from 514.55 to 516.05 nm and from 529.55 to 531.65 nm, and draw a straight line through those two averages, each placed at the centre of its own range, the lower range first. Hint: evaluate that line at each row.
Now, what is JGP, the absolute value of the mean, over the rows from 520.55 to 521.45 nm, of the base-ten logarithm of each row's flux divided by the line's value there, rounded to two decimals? 0.22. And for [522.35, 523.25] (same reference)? 0.24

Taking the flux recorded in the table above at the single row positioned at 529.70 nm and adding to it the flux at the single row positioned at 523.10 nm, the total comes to 24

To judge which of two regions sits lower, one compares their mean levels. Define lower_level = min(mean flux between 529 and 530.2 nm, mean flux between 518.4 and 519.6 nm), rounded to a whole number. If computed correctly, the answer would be 8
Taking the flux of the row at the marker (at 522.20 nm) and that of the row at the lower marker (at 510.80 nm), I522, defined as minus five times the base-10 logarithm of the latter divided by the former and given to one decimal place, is 1.9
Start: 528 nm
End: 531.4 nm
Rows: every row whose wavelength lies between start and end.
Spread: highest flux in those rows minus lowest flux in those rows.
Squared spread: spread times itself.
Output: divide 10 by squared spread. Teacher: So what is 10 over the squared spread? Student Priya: 5.1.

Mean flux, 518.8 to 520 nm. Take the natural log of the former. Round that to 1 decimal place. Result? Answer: 2.4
